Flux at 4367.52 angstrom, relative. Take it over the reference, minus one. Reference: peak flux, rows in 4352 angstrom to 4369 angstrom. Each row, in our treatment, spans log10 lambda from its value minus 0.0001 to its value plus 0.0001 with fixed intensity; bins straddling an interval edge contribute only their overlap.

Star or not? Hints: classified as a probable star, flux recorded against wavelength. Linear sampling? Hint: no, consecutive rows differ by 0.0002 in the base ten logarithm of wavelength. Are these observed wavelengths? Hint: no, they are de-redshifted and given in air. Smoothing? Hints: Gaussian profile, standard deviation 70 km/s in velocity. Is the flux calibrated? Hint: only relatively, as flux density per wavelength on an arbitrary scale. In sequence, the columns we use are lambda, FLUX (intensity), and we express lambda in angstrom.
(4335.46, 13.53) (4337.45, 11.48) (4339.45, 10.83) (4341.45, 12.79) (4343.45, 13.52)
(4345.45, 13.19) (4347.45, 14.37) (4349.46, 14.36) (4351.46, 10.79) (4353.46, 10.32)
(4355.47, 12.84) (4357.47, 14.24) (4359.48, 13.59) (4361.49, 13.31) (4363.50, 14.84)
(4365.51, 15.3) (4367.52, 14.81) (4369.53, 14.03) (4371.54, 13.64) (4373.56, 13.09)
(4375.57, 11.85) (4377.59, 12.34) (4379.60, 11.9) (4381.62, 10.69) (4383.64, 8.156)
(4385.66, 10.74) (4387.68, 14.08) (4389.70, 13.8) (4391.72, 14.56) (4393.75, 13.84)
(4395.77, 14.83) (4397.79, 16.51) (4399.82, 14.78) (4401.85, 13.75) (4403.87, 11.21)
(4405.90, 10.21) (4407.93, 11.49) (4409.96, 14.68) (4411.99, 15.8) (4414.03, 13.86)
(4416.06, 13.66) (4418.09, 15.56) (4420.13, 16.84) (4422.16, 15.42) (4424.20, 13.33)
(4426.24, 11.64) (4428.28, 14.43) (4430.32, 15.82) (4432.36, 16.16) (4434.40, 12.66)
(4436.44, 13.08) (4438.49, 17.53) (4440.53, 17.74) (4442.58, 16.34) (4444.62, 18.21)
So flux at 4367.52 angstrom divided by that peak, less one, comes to -0.03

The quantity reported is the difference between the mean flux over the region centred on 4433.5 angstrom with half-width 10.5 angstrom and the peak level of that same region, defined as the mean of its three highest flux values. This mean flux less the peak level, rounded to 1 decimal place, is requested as -2.3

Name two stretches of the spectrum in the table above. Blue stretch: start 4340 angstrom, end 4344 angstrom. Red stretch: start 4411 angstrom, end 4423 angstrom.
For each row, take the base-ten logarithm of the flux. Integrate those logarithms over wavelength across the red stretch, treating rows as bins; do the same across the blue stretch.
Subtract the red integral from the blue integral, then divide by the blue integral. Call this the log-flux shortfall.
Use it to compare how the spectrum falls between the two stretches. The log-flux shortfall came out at -2.2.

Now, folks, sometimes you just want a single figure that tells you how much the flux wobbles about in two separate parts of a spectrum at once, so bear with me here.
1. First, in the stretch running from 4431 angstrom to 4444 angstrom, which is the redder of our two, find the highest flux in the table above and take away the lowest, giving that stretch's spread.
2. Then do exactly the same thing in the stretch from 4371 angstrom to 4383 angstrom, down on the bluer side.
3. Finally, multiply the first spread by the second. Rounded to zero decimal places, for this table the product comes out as 15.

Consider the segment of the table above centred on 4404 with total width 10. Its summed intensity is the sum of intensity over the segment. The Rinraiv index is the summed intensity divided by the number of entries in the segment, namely 12.3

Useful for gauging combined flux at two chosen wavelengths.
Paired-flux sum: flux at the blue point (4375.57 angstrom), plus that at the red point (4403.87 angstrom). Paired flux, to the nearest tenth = 23.1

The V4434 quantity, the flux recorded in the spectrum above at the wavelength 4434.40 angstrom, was 12.66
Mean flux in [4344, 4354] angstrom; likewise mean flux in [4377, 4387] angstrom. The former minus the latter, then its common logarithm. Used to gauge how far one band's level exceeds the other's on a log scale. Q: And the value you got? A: 0.3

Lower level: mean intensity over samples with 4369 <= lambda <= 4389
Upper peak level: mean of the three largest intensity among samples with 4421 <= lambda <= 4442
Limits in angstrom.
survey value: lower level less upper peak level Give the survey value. -5.1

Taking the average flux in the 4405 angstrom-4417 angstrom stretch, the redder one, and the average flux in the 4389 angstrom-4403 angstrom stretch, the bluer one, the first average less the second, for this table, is -1.3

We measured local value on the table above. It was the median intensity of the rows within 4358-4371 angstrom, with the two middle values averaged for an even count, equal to 14.4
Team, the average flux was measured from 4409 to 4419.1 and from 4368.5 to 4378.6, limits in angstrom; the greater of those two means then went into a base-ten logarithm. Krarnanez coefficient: 1.17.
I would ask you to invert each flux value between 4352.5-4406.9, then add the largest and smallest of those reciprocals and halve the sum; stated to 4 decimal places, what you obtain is 0.0916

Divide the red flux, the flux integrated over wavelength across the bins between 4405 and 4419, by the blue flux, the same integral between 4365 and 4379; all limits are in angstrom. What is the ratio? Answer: 1.01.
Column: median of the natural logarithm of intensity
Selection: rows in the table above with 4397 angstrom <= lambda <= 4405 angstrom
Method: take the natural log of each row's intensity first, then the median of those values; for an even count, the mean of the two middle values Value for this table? 2.66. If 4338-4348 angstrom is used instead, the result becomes 2.58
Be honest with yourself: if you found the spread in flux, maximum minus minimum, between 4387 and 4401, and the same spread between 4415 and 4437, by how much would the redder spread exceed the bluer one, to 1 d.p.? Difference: 2.5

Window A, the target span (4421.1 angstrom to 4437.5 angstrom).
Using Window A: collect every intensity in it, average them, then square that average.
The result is 198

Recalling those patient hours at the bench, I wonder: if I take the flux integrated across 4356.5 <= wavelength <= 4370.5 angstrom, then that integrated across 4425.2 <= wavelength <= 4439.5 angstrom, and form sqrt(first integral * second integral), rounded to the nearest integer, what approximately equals 204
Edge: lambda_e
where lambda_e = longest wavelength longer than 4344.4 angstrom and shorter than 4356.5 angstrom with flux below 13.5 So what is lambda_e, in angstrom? 4355.47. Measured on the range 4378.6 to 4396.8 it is 4385.66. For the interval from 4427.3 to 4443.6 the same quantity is 4436.44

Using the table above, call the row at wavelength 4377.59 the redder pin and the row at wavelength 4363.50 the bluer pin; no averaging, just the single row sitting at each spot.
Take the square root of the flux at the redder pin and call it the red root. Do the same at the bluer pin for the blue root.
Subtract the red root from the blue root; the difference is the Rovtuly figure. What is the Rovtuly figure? 0.3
